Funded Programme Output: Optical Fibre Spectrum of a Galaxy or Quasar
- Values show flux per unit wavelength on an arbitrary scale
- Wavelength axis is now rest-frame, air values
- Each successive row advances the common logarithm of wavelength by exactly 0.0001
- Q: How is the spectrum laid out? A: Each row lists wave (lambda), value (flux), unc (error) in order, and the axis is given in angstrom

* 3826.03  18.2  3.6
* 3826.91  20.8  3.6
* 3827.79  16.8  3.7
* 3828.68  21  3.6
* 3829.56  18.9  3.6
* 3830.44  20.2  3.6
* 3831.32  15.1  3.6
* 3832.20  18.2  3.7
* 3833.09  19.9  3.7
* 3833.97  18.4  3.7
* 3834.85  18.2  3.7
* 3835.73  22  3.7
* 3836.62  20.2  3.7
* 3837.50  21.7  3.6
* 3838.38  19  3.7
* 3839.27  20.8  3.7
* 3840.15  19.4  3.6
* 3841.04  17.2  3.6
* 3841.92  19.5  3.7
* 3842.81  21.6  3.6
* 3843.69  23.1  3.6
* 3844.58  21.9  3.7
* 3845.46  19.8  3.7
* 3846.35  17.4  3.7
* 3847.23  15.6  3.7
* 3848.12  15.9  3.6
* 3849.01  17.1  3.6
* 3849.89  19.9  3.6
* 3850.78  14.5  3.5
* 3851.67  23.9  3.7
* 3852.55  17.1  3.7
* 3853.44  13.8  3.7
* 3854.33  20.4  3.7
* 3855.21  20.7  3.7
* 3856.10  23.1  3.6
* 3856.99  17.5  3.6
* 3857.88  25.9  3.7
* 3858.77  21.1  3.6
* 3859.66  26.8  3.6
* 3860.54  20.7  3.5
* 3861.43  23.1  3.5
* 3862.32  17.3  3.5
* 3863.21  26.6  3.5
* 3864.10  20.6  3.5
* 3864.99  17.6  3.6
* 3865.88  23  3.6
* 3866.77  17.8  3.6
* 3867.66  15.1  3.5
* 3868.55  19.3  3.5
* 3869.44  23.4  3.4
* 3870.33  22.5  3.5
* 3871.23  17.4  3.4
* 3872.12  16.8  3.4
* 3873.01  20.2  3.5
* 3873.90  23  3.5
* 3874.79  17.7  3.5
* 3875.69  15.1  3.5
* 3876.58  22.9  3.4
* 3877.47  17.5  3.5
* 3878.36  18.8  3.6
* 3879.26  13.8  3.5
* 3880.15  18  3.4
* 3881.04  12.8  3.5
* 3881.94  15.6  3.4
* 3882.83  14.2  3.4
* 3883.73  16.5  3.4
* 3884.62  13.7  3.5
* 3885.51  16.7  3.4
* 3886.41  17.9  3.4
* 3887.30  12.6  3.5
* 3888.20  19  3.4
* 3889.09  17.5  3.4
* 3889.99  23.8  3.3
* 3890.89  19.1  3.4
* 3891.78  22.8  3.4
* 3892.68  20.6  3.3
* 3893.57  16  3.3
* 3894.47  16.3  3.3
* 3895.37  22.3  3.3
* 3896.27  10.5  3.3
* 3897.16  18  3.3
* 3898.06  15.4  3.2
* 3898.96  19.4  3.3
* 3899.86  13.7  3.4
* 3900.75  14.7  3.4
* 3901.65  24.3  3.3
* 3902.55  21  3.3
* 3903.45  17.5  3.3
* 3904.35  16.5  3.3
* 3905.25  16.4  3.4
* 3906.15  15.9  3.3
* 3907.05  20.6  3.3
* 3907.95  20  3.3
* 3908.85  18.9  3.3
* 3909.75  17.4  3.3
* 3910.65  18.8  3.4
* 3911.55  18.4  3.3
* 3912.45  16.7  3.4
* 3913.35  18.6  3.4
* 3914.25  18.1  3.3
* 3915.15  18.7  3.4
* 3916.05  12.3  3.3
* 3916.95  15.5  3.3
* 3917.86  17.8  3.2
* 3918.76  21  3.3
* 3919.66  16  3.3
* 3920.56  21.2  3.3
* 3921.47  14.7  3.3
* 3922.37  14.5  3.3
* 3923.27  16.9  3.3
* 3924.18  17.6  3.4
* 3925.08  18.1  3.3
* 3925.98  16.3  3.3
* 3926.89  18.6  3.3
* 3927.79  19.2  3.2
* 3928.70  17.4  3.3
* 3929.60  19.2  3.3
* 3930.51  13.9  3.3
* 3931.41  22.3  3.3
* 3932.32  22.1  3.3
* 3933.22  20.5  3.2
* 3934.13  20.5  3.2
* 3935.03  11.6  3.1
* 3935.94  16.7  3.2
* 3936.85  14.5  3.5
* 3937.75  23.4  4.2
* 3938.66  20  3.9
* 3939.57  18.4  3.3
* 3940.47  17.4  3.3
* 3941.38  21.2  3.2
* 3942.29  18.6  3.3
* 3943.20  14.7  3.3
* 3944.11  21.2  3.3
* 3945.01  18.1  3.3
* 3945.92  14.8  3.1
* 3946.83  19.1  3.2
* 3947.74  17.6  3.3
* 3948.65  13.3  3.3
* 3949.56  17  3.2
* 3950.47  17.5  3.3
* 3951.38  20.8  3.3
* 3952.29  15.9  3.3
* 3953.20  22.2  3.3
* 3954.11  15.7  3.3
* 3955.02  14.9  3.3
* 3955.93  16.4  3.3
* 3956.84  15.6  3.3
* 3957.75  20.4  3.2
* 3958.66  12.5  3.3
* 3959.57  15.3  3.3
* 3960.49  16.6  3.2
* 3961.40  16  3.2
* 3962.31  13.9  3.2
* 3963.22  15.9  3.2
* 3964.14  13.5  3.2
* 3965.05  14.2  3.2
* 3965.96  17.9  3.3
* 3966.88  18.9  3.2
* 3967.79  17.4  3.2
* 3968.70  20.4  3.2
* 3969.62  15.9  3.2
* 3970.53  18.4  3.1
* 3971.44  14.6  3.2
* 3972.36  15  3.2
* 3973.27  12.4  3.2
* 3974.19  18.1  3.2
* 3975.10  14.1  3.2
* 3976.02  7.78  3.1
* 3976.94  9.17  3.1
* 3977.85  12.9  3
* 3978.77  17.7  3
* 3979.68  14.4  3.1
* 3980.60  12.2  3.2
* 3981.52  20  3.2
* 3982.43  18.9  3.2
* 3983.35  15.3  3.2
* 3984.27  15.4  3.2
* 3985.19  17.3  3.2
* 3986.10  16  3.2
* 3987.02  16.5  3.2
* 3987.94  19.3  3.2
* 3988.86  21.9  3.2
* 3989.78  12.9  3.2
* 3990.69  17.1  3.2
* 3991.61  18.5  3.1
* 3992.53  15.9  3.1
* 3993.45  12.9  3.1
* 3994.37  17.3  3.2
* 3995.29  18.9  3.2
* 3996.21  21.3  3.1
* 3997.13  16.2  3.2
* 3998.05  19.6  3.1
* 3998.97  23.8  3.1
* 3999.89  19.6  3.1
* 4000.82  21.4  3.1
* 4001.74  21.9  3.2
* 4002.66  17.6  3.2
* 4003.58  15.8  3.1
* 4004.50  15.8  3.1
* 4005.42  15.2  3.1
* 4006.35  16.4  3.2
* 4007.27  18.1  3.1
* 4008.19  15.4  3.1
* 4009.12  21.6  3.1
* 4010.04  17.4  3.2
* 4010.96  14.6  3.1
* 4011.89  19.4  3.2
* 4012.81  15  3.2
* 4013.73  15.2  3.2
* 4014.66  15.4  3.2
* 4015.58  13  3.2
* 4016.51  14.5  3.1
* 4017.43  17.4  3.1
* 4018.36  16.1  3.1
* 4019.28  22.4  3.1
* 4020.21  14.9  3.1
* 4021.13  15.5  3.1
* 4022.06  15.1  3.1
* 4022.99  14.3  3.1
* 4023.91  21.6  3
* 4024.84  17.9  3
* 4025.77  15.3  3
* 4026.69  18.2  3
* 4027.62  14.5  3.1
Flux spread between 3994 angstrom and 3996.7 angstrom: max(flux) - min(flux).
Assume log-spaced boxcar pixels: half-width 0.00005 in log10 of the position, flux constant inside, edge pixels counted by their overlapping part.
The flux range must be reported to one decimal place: 4.0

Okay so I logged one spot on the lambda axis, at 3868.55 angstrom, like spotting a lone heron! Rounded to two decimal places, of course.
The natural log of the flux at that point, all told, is 2.96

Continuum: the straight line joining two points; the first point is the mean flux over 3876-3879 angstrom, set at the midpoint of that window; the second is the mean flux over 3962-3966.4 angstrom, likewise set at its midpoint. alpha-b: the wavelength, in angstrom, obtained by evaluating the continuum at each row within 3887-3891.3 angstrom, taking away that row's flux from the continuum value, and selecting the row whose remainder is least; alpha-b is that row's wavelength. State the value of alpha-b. 3889.99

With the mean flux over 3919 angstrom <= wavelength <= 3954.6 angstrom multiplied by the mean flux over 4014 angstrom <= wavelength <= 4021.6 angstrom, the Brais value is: 289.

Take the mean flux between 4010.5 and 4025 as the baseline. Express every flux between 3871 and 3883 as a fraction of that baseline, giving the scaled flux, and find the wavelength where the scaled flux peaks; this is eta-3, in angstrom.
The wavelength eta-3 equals 3873.90 angstrom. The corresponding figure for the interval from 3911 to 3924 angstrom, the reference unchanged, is 3920.56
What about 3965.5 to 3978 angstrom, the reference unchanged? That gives 3968.70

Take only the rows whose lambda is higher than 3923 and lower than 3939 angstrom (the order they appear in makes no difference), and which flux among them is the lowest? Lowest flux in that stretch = 11.6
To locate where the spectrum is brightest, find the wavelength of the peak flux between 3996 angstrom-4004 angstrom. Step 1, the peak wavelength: 3998.97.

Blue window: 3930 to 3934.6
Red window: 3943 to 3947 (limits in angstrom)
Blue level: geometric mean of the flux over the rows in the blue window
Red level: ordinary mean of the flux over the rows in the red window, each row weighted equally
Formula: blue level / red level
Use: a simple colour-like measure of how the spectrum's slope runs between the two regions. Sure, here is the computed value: 1.11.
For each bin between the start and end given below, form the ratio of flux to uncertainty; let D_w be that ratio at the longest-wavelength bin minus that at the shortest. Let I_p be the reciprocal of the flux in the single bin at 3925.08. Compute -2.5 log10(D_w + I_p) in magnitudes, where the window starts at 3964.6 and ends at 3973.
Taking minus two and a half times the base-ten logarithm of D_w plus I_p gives 1.3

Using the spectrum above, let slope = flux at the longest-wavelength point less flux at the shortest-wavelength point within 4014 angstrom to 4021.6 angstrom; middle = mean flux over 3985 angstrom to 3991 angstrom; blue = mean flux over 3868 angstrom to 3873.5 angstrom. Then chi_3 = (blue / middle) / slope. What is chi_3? 11.5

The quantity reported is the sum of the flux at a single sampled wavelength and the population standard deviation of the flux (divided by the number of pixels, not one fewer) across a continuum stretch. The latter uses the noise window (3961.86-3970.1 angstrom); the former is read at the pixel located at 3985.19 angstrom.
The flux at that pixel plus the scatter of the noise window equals 19.5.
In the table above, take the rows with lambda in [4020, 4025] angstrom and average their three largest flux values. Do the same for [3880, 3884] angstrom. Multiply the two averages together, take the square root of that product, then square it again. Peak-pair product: 306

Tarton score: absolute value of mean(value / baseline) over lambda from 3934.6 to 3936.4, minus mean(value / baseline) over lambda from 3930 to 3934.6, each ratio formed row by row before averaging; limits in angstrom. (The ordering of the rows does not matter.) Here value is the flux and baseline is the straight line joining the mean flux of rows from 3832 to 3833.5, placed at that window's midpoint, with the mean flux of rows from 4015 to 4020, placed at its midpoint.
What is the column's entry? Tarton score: 0.32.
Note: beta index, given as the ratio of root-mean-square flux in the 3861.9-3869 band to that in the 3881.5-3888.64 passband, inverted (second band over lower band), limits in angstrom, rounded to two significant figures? 0.80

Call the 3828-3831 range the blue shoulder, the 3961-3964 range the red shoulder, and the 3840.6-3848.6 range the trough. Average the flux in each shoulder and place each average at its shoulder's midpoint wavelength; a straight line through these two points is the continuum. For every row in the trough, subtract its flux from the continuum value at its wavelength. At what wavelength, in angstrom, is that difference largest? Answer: 3847.23 angstrom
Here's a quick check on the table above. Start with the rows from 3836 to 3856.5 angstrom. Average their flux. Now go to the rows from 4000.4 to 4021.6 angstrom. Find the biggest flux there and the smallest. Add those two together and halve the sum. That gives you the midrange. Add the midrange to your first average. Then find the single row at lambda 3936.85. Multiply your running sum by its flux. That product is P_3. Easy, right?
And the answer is 536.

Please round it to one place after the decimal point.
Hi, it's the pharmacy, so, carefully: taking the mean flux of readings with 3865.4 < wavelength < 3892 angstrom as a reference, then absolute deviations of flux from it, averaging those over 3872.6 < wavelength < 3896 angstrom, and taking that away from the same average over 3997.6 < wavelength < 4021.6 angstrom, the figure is -0.1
